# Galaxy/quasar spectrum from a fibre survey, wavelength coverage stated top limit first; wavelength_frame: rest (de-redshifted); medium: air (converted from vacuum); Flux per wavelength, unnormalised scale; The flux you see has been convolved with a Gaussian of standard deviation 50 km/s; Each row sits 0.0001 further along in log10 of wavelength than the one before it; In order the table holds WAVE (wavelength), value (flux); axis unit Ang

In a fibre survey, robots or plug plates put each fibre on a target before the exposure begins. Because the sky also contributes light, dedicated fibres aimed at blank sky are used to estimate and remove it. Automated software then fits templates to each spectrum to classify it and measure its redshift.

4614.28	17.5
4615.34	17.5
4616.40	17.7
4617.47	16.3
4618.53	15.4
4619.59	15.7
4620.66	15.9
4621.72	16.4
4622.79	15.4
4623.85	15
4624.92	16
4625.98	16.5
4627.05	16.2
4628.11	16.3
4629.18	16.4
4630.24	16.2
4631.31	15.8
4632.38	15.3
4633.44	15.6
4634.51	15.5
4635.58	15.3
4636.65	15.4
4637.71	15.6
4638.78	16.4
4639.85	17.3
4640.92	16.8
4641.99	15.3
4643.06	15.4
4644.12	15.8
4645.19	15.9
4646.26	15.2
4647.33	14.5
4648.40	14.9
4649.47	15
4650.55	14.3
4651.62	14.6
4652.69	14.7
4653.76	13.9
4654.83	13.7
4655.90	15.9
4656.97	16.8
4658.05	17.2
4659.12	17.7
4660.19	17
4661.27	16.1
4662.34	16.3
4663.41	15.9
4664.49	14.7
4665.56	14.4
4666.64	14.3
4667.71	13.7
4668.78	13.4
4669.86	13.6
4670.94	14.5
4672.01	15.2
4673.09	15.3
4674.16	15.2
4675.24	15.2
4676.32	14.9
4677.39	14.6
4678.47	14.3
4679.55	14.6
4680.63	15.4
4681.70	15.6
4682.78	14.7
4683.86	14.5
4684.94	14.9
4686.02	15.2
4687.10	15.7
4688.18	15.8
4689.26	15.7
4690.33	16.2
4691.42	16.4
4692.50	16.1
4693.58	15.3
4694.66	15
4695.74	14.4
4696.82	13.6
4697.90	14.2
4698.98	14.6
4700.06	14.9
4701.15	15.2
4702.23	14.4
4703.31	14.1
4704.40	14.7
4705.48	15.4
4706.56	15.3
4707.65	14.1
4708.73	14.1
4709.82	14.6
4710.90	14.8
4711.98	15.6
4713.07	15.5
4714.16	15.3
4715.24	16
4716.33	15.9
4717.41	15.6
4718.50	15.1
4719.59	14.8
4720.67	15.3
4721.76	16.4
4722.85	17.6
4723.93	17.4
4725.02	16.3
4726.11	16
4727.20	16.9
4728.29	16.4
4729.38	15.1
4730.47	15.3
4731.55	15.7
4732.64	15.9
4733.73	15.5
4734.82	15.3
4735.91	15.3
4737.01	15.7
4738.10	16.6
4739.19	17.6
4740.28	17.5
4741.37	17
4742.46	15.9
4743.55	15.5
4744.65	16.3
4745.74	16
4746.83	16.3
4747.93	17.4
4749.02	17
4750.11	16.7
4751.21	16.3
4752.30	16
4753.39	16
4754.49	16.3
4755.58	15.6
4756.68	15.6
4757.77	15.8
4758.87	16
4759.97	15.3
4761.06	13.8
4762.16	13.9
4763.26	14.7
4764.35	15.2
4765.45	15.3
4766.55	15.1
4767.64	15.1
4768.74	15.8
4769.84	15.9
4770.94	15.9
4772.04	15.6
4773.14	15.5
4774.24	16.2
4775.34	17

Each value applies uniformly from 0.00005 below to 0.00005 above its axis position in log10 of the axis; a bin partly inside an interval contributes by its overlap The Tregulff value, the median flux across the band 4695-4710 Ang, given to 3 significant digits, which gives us 14.5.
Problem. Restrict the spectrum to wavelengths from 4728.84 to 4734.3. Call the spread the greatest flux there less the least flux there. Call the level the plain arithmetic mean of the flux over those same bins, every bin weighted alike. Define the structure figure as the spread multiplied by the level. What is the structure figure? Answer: 12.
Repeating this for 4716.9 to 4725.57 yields 45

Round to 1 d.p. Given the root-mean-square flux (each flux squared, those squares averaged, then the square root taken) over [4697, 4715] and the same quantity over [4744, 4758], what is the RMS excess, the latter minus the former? 1.5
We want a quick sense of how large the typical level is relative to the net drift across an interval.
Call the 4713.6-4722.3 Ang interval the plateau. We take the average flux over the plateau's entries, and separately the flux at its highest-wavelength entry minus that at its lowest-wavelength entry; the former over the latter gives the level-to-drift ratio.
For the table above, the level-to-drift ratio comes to 14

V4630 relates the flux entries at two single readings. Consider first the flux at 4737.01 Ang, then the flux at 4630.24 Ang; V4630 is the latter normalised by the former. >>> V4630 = 1.03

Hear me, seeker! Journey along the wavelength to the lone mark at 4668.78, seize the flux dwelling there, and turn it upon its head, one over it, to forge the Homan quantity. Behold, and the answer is 0.0746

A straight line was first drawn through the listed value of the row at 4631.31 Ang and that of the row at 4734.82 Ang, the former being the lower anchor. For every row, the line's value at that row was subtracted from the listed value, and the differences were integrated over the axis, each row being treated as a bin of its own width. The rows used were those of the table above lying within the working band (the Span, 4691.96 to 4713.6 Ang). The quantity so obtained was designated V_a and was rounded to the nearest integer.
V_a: -14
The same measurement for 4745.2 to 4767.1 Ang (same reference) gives 11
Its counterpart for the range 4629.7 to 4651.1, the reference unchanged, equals -4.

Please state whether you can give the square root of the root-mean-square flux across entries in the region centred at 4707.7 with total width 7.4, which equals 3.84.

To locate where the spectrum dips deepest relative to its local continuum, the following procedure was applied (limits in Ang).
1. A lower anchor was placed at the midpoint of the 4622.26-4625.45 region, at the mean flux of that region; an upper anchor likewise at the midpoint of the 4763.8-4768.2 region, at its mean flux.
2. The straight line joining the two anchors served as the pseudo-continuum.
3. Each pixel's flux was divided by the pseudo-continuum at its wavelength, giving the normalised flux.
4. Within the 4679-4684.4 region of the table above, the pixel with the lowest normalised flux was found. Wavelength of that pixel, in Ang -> 4683.86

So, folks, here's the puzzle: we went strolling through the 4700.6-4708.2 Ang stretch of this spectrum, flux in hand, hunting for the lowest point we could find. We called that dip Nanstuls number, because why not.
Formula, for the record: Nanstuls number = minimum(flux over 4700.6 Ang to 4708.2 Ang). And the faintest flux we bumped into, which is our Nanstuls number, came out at 14.1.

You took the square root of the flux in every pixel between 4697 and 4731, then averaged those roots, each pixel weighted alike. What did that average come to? 3.92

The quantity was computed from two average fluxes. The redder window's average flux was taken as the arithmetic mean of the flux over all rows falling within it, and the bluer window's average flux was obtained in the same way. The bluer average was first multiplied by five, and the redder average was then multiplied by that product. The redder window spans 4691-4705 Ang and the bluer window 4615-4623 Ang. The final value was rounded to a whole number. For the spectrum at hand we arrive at 1208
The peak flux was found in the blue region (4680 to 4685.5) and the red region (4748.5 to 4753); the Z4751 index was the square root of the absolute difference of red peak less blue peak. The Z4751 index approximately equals 1.2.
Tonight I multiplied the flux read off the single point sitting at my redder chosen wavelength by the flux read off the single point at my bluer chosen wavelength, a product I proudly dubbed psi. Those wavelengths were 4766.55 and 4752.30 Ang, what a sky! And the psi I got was 242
